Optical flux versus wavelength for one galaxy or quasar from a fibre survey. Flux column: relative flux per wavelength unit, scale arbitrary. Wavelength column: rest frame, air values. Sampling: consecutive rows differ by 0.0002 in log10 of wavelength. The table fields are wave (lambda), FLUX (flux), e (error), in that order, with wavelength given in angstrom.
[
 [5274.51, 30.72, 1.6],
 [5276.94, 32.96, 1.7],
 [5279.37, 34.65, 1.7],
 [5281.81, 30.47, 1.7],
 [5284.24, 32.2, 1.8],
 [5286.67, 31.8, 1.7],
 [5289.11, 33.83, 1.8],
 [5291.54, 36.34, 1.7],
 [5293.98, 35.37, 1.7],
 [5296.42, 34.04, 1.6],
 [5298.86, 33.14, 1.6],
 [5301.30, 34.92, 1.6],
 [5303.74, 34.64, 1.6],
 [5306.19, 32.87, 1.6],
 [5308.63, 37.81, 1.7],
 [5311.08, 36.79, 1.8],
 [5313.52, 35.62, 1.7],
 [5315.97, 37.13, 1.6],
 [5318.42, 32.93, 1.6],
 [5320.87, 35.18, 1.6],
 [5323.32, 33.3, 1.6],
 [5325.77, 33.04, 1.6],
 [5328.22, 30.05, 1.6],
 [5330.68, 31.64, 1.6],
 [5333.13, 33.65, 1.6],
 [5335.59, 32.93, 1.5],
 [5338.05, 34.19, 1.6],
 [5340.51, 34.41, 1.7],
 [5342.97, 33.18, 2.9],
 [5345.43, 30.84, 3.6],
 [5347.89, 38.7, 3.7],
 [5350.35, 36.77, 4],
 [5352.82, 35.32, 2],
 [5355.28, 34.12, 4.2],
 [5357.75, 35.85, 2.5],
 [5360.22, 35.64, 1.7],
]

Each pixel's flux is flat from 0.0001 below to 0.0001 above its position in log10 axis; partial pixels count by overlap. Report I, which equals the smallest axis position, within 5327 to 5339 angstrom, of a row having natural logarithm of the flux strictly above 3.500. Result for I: 5333.13 angstrom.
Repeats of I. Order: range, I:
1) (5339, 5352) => 5340.51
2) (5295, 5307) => 5296.42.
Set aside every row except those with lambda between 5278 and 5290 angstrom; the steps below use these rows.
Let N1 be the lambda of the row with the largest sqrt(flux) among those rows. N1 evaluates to 5279.37 angstrom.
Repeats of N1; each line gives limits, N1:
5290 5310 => 5308.63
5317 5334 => 5320.87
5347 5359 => 5347.89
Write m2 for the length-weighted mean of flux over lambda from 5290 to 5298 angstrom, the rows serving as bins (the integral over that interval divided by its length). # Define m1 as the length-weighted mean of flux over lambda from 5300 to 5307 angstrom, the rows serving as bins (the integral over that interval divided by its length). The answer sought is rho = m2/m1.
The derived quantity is 1.03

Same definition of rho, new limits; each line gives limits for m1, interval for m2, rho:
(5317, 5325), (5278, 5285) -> 0.96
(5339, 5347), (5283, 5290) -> 0.98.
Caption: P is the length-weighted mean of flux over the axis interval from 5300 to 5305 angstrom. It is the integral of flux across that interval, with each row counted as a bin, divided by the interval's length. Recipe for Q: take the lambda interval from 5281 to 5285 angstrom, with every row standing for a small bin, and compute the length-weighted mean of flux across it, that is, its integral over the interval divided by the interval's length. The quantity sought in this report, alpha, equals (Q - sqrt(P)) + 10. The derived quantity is 35.5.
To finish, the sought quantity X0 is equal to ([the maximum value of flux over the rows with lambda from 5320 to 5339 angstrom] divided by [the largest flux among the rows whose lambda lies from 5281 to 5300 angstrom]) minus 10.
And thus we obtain -9.03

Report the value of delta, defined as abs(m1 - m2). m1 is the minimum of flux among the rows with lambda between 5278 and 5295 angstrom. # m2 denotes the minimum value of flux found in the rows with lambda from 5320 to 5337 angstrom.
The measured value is 0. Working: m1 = 30.47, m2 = 30.05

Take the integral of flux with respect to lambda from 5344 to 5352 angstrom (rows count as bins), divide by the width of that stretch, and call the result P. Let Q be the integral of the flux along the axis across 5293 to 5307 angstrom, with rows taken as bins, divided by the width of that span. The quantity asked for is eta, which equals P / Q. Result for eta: 1.04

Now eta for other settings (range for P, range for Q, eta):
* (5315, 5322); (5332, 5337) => 1.05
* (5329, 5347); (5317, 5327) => 0.98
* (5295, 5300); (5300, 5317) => 0.94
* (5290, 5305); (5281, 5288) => 1.10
